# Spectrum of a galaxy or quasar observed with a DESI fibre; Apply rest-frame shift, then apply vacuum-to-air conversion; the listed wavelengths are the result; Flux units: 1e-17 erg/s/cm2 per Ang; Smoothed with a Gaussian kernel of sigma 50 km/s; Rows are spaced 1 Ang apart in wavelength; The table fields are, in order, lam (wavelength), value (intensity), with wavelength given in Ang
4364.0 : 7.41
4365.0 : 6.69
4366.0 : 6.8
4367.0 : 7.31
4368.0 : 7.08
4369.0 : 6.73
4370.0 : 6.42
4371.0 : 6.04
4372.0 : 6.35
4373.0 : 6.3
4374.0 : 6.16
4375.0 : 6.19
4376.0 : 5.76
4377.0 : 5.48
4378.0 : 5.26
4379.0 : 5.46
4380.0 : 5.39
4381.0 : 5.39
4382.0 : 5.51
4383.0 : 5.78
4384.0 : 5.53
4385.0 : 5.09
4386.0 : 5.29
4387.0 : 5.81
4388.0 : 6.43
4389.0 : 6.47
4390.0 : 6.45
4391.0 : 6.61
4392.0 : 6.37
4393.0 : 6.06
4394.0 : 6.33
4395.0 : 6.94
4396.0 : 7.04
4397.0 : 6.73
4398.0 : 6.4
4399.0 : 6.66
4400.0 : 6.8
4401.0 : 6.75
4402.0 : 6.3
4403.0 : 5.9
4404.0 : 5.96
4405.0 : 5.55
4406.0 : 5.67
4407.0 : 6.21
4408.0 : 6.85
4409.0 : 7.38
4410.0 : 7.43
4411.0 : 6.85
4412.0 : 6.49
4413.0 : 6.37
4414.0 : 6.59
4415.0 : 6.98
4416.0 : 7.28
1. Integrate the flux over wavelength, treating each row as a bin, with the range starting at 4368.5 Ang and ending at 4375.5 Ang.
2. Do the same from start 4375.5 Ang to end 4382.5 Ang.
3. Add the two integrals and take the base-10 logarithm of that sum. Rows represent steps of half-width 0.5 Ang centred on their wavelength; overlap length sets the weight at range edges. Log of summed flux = 1.92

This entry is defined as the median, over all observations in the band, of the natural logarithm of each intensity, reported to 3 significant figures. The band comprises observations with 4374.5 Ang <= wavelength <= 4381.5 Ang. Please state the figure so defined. 1.70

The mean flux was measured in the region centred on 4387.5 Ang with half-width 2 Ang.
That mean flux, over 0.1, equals 60.0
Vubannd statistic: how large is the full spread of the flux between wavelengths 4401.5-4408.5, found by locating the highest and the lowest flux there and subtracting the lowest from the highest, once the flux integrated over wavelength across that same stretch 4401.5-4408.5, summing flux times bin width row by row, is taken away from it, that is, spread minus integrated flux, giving -41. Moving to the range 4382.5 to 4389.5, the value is -39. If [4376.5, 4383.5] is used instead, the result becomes -38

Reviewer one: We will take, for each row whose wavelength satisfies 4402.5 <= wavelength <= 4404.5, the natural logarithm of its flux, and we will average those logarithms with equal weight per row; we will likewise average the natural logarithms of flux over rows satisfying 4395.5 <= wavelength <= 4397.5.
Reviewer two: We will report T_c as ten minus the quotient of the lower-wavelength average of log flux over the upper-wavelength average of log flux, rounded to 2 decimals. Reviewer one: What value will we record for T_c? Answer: 8.92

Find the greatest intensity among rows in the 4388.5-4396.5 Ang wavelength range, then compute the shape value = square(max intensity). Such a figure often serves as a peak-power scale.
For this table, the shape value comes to 50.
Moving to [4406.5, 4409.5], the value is 54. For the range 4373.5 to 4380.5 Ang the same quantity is 38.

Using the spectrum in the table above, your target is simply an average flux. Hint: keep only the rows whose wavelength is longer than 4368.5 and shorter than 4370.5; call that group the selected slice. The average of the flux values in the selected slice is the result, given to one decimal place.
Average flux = 6.6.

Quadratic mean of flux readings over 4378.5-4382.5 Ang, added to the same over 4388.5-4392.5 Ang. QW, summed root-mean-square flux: 11.9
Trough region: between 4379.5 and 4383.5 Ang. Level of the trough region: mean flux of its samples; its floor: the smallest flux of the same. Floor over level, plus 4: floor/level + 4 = 4.98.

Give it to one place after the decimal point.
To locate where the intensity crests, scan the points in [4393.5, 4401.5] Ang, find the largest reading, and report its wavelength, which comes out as 4396.0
